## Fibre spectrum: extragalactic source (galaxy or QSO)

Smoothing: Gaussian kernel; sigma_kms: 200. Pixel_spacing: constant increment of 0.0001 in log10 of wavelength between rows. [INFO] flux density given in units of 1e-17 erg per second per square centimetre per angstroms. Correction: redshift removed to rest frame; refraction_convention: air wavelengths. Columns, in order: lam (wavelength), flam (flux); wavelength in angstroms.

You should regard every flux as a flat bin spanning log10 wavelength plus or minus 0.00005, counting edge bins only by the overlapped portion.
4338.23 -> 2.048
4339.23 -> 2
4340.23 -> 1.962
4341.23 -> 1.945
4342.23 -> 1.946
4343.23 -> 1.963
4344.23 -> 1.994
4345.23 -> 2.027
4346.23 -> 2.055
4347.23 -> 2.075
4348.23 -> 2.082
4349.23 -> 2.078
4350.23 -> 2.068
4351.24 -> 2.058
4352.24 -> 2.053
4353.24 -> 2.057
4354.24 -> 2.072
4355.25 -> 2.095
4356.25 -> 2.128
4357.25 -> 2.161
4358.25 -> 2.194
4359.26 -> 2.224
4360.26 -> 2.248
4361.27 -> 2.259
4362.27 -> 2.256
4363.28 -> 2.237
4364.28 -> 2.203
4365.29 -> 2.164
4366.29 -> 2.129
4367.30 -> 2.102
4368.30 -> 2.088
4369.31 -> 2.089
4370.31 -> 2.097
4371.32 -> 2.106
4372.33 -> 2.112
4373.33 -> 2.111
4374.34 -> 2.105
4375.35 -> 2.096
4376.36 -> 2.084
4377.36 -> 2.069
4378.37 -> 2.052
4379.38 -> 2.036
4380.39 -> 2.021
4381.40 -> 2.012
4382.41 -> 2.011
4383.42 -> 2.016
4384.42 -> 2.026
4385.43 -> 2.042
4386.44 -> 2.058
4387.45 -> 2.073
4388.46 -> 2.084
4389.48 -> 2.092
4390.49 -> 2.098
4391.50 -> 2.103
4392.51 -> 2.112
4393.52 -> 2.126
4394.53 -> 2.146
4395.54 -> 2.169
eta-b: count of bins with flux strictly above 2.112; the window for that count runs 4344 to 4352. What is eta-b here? 0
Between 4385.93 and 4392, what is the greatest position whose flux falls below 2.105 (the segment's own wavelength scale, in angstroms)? 4391.50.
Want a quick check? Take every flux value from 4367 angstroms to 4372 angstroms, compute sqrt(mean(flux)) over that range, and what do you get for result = 1.45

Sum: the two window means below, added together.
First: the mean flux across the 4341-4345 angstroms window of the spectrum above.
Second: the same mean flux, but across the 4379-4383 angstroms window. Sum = 3.98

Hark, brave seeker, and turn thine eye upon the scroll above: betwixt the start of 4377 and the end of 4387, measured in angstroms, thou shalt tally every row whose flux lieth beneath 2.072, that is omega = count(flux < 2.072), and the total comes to 10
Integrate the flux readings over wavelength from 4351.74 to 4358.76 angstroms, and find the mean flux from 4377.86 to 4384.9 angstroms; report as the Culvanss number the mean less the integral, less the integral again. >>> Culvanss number -27.6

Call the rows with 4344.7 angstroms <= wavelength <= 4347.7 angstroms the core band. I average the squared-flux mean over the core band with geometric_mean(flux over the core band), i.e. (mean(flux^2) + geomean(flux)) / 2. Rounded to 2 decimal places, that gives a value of 3.13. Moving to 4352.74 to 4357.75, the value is 3.26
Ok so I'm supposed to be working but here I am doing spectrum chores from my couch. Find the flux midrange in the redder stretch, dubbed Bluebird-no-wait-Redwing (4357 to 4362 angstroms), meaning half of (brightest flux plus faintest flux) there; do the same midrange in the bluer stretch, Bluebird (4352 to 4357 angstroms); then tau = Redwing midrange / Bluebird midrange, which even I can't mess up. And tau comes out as 1.06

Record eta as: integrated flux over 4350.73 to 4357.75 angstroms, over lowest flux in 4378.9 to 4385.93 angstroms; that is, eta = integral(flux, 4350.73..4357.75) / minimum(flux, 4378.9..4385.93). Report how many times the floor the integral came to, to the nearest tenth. 7.3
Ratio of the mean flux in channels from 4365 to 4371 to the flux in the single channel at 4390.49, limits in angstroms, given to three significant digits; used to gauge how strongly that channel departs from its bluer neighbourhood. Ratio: 1.01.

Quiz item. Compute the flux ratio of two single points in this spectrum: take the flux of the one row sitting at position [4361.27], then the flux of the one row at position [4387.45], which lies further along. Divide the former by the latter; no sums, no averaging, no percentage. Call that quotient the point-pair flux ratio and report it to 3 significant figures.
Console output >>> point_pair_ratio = 1.09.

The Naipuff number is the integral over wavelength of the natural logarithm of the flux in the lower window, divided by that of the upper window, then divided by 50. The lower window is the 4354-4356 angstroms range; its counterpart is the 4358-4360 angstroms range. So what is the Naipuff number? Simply 0.0185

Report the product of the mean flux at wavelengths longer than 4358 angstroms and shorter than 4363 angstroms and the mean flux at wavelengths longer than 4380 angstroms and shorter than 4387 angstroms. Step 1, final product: 4.53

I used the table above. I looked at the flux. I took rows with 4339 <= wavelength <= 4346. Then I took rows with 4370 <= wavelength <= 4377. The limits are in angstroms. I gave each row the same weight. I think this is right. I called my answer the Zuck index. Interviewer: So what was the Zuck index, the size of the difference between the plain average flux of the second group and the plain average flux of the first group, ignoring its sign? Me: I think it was 0.12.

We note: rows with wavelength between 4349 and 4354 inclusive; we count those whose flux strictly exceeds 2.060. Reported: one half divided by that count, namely 0.25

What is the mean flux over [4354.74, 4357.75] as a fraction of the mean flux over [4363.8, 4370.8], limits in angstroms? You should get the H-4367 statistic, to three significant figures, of 1.00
